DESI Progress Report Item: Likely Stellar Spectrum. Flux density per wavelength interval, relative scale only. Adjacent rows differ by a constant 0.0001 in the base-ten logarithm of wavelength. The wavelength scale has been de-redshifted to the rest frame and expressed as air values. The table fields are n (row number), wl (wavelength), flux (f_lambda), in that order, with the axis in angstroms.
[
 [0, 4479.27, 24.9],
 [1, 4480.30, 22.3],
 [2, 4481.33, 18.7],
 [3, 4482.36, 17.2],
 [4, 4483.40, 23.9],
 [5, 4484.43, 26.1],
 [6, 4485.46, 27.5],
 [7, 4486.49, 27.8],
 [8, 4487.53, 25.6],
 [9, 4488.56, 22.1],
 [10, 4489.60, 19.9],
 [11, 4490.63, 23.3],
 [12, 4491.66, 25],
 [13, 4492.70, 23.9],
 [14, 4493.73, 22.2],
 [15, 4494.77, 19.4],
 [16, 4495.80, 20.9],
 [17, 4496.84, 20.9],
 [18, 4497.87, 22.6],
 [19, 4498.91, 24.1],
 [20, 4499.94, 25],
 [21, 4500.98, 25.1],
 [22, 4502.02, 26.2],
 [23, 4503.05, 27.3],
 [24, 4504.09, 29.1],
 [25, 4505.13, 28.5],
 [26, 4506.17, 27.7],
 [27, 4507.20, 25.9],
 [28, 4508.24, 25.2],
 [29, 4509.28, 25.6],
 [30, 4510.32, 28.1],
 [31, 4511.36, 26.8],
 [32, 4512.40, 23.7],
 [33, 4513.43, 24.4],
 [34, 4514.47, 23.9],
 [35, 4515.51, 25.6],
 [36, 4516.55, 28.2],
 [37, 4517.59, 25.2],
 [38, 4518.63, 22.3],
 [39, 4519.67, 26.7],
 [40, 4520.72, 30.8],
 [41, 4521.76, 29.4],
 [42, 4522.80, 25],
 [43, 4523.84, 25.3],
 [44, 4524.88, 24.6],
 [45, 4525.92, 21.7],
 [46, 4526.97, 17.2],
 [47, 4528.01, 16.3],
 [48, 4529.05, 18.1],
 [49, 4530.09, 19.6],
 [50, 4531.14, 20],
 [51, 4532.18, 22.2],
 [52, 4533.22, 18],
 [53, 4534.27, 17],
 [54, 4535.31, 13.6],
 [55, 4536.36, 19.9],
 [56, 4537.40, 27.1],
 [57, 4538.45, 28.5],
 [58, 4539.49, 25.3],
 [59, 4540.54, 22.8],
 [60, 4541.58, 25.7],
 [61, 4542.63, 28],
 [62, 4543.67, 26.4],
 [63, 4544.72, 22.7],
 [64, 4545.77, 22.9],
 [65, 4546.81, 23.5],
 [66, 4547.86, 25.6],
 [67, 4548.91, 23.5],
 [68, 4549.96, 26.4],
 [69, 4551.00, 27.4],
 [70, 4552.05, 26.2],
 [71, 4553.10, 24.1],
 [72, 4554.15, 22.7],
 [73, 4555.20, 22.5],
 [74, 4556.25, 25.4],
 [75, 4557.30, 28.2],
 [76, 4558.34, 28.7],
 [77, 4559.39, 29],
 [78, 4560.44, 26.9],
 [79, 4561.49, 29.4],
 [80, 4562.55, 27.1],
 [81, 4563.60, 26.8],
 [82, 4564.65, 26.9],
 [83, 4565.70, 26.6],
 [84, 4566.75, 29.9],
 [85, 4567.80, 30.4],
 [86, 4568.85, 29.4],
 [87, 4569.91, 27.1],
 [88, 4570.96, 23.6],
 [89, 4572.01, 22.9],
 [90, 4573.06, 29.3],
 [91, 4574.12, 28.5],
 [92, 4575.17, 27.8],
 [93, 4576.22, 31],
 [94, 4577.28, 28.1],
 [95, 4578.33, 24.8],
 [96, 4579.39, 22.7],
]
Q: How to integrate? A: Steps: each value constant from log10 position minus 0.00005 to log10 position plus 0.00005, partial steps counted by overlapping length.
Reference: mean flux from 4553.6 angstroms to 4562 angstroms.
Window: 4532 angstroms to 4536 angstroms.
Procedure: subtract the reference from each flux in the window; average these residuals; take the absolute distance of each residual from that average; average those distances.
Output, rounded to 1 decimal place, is 2.4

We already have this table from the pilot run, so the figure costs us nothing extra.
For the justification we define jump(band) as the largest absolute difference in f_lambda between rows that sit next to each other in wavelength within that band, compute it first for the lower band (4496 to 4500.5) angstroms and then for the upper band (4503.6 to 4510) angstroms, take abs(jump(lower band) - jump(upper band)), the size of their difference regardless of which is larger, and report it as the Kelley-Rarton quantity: 0.1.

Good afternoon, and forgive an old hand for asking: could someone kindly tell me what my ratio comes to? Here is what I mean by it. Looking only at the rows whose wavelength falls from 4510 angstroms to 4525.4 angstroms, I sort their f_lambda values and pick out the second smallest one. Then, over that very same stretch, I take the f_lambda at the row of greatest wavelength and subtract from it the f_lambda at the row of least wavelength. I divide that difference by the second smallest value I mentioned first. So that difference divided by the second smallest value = -0.15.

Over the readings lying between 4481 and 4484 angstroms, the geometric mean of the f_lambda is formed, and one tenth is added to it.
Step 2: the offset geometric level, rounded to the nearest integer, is 20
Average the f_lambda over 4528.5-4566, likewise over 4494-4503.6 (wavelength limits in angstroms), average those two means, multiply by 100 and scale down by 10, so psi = 239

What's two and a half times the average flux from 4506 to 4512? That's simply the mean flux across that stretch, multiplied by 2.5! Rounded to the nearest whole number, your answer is 66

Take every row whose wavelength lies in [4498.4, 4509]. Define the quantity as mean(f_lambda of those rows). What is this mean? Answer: 26.4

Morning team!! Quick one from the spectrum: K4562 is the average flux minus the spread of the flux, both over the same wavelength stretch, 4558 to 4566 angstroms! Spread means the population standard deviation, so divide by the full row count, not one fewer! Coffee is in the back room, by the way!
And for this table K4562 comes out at 26.6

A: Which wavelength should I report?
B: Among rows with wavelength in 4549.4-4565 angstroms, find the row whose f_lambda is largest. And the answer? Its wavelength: 4561.49 angstroms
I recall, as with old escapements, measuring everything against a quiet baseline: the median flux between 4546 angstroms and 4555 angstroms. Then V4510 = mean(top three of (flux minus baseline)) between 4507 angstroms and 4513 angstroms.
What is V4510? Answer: 2.1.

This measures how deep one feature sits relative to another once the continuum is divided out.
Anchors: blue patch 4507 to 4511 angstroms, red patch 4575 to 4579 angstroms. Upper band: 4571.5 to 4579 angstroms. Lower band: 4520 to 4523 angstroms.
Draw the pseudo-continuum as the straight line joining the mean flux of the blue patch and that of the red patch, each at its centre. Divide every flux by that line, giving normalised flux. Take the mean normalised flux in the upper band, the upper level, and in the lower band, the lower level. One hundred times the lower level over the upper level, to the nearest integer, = 109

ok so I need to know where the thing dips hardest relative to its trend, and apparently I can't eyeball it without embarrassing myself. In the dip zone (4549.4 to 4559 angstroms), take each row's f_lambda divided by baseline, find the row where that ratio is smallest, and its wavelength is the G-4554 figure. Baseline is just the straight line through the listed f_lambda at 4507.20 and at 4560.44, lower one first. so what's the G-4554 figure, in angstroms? 4555.20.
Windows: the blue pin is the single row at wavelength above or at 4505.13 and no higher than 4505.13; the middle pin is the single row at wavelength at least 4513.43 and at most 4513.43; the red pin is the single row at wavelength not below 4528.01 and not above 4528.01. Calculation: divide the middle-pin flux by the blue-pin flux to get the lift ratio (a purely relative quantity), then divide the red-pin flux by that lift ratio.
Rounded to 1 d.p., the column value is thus 19.0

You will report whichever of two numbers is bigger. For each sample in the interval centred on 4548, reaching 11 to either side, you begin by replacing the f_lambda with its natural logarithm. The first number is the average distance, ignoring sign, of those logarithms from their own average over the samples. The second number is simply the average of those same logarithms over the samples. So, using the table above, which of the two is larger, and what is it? 3.23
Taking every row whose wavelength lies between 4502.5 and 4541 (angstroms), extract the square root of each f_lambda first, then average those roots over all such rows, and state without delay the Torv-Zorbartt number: 4.9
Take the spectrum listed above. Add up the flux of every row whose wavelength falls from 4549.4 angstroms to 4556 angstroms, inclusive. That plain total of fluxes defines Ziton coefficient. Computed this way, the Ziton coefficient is 149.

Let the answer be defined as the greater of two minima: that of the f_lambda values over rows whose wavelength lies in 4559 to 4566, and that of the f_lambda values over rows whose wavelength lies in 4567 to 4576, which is 26.6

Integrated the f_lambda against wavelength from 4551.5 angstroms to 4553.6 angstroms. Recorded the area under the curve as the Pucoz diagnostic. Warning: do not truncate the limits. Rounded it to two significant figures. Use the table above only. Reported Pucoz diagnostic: 53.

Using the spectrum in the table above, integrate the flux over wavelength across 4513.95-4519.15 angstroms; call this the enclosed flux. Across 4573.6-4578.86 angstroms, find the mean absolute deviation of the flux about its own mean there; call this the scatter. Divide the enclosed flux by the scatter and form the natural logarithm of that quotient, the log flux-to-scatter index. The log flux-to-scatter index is 4.54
